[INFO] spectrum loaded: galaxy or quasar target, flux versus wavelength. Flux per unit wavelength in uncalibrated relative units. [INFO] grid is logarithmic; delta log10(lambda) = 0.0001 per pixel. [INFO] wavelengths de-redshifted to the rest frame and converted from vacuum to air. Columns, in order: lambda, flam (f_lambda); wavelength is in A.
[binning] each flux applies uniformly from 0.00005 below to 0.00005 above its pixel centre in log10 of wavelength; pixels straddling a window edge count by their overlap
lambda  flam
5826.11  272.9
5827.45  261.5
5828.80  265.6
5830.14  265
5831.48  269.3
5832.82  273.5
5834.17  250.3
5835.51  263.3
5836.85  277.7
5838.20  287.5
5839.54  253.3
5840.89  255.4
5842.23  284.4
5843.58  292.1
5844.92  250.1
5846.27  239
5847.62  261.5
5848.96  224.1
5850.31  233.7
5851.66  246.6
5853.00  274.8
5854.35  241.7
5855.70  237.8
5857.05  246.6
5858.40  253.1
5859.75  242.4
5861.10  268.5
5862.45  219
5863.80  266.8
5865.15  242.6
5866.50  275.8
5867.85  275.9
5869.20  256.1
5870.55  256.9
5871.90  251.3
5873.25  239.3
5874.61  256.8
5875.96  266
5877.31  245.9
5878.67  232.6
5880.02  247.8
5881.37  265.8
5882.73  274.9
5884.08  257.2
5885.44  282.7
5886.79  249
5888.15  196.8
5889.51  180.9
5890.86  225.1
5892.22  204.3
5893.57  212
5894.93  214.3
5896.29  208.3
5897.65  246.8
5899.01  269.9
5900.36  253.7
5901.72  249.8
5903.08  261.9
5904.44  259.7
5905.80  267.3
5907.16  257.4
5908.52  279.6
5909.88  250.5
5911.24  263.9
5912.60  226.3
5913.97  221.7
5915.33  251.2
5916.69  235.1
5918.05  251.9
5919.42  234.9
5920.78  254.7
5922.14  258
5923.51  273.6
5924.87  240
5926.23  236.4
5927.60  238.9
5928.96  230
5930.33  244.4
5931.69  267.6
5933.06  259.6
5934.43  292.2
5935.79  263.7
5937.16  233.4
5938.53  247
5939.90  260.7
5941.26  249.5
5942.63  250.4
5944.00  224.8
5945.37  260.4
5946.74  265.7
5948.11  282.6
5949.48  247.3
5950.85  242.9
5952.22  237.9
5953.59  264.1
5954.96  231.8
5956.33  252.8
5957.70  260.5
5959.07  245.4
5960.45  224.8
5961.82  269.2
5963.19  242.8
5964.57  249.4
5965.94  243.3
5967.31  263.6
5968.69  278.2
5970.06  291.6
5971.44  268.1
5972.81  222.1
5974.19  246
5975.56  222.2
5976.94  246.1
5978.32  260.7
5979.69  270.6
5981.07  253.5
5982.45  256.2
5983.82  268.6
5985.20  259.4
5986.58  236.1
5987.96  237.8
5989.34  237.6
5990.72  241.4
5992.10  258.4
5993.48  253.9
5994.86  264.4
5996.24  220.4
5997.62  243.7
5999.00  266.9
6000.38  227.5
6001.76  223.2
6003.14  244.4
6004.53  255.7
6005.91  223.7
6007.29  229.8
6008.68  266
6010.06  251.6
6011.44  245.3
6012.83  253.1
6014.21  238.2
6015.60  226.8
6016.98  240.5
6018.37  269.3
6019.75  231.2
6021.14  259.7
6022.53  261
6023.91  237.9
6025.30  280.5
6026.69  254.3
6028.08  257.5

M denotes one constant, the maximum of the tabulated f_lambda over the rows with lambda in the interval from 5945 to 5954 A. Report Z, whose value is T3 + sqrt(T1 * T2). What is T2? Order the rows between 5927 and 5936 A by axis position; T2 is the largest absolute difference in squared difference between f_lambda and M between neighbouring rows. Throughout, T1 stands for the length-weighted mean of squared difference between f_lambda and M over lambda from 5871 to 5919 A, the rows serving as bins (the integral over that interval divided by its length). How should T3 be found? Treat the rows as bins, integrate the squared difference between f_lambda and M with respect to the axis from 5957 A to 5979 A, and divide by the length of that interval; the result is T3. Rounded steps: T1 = 2020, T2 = 1308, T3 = 1297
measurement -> 2922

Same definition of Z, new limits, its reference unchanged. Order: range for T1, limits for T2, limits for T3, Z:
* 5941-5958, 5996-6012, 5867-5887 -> 2641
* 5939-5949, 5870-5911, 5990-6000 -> 3970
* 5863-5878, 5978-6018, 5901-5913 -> 2452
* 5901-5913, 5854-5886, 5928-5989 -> 2912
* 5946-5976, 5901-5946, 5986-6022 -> 3567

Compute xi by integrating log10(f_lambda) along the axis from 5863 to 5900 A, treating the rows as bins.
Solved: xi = 88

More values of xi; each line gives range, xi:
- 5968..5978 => 24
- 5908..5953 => 108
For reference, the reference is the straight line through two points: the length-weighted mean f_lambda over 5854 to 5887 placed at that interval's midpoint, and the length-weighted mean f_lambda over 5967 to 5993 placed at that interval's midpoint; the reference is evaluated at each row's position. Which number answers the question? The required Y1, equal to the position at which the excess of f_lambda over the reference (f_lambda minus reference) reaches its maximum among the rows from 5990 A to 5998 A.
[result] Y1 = 5994.86 A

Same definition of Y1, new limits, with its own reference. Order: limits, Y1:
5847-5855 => 5853.00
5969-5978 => 5970.06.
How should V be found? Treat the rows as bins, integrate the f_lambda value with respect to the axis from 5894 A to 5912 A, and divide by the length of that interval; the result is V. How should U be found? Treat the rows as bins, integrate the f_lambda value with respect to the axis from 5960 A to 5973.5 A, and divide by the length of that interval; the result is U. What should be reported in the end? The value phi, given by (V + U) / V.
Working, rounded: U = 256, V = 252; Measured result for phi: 2.02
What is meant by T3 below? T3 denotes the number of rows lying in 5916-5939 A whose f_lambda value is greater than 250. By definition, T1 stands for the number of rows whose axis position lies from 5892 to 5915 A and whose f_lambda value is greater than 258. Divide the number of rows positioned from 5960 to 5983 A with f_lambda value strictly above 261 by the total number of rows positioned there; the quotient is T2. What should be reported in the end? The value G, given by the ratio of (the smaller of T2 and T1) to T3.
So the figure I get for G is 0.044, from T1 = 6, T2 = 0.35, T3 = 8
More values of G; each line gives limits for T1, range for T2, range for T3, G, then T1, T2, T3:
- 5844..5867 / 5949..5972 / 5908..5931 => 0.044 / 5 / 0.35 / 8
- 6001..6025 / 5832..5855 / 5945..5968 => 0.059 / 4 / 0.47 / 8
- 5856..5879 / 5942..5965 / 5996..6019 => 0.039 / 5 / 0.24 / 6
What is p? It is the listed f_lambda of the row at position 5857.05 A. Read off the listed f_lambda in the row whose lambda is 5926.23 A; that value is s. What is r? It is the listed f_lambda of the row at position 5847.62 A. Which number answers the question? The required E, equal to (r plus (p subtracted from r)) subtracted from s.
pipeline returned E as -40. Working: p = 246.6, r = 261.5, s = 236.4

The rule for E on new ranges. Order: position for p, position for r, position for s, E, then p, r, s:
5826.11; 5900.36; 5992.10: 24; 272.9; 253.7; 258.4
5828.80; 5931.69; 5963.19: -27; 265.6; 267.6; 242.8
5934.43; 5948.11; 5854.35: -31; 292.2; 282.6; 241.7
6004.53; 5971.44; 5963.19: -38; 255.7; 268.1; 242.8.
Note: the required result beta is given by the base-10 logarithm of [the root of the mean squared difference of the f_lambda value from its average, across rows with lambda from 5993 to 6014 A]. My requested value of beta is 1.19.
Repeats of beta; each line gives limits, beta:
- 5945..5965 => 1.17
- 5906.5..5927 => 1.20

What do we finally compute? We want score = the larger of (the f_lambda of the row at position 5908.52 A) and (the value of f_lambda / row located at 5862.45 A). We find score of 280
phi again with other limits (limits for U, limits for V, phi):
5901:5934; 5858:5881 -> 1.99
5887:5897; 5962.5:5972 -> 1.79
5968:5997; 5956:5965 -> 2.01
